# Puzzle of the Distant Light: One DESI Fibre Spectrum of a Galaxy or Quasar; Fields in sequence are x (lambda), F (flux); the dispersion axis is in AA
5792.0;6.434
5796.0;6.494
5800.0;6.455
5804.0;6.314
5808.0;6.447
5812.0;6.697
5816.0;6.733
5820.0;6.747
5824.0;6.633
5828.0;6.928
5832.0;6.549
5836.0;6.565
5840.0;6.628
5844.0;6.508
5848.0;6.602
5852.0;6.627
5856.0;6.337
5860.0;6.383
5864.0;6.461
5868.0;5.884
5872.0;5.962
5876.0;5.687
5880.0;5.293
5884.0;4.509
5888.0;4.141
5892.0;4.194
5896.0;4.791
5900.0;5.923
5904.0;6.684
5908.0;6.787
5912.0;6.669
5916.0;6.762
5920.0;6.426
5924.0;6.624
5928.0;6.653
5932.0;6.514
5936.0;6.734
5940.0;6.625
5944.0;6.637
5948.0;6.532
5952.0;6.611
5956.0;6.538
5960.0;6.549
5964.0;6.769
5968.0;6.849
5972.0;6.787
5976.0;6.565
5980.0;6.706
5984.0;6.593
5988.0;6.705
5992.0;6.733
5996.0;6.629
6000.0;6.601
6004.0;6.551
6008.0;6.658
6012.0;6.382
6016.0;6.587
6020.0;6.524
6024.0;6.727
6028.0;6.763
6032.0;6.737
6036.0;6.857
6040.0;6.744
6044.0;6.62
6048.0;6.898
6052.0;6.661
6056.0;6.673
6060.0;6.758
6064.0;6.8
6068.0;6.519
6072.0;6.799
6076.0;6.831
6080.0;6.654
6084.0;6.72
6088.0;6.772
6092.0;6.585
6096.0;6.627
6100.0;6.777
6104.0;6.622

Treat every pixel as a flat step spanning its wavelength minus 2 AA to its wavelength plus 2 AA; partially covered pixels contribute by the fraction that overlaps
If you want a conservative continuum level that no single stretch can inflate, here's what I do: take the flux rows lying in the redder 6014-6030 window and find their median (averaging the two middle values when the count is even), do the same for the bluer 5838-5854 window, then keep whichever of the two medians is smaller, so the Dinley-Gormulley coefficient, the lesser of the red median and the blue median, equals 6.61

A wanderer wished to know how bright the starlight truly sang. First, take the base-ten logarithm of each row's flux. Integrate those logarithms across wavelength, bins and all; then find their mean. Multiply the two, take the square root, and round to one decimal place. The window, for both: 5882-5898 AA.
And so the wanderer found 2.6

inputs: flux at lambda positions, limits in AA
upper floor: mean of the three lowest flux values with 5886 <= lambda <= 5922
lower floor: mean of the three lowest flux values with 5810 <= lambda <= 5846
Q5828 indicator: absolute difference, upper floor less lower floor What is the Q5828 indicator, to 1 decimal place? 2.2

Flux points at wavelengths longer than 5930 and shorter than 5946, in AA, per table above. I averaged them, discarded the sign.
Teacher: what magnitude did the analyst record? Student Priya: 6.63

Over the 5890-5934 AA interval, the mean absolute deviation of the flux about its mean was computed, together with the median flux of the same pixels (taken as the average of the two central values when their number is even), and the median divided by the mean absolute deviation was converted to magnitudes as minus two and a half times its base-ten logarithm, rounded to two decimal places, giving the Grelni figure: -2.50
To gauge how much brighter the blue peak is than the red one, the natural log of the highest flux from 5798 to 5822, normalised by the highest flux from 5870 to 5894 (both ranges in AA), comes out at 0.124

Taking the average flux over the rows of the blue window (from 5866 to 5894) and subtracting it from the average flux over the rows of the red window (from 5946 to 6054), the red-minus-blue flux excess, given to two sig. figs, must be 1.6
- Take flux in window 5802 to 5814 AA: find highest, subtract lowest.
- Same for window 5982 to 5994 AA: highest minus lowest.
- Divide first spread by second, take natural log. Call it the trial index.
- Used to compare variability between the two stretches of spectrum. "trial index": 1.0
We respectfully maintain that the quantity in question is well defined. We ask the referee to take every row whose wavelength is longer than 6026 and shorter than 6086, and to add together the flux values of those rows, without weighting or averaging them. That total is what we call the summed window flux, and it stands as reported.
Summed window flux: 101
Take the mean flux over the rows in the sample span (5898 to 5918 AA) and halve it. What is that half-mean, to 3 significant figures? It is 3.28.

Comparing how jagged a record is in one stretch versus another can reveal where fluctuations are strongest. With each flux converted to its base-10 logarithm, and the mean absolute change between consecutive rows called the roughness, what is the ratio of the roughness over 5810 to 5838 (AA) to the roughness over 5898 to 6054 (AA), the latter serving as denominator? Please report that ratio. 1.0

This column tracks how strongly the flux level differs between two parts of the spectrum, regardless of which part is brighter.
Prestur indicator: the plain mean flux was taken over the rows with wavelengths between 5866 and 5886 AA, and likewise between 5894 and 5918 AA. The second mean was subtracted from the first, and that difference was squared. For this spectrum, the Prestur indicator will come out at 0.64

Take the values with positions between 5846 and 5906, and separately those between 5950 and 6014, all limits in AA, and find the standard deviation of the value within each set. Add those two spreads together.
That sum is 1.0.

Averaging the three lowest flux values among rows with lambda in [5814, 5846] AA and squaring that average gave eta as 42.8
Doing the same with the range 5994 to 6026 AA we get 42.1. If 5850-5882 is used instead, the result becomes 31.6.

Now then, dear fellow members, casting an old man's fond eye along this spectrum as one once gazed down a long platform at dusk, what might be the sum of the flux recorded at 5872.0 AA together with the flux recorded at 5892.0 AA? 10.2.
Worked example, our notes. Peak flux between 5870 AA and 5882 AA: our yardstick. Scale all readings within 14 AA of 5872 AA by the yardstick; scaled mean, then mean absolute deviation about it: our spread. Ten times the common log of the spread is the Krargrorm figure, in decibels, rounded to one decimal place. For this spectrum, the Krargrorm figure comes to -10.8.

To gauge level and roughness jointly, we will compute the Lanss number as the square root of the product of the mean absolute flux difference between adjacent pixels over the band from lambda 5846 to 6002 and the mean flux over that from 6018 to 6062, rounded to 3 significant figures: 1.20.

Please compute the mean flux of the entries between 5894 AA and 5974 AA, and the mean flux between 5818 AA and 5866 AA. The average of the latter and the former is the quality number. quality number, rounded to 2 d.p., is 6.55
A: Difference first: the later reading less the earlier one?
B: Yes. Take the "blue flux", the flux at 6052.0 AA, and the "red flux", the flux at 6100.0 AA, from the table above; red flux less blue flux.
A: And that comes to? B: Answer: 0.12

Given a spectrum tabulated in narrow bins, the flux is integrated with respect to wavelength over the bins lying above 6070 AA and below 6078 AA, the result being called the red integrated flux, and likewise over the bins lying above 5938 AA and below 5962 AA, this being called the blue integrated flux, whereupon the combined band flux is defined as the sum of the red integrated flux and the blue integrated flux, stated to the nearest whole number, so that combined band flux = 212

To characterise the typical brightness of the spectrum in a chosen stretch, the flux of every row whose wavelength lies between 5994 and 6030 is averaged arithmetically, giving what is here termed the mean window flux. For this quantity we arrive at 6.60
